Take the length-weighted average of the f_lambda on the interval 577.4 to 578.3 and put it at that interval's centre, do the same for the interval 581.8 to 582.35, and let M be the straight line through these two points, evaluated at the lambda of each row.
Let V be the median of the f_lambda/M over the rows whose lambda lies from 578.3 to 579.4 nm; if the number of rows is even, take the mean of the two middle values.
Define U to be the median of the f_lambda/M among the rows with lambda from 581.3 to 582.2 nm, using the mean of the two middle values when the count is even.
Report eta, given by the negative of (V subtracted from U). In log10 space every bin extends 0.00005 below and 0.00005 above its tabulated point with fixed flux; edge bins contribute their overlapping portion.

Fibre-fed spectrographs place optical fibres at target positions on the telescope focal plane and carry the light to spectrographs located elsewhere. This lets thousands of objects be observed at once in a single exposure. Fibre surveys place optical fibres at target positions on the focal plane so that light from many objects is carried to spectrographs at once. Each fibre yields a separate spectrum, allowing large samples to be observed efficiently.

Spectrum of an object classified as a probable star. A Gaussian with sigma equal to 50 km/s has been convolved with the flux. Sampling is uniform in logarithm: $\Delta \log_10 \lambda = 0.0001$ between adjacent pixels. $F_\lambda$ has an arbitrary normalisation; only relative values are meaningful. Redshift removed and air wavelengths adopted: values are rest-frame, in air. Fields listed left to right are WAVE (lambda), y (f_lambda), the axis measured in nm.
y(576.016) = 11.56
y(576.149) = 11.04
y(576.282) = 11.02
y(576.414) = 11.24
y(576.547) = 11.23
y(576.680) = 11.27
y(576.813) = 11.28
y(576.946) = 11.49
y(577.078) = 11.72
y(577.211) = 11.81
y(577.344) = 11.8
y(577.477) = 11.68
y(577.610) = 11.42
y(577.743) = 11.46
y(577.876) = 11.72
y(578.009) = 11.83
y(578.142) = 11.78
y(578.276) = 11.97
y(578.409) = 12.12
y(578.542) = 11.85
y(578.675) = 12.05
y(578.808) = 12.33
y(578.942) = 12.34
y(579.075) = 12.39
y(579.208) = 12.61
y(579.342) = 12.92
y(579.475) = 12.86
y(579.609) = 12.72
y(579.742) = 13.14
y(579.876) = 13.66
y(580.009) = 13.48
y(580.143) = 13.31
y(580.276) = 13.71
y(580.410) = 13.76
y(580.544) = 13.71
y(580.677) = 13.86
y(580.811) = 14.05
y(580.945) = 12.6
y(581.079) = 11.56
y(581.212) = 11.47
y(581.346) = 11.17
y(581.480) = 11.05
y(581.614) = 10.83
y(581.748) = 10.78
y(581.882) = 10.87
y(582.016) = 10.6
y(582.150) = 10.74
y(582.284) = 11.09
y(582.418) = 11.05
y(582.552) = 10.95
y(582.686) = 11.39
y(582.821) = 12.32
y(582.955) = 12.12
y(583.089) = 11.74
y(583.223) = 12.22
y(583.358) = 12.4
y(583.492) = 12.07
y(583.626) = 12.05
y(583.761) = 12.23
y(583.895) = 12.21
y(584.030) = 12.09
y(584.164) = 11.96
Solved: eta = 0.082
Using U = 0.99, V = 1.08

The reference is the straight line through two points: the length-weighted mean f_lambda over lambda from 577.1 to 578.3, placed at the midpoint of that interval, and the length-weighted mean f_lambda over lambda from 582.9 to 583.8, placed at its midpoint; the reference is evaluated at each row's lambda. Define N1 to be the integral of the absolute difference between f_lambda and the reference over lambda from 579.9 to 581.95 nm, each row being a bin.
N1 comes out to 2.7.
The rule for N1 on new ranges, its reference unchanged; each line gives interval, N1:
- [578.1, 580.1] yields 1.5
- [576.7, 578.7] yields 0.3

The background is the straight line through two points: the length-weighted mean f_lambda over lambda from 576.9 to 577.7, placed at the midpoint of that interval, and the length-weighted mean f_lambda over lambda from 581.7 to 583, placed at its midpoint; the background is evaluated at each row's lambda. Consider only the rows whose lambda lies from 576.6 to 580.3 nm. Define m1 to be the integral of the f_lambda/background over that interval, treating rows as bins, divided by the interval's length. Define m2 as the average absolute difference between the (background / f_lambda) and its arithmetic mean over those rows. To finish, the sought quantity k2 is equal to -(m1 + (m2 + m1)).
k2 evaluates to -2.17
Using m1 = 1.06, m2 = 0.053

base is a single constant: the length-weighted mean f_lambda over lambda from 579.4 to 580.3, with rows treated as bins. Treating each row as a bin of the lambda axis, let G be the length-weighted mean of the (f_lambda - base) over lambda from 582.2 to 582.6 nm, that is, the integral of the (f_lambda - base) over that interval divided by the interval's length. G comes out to -2.2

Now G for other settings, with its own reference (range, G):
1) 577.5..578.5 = -1.5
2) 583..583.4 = -1.1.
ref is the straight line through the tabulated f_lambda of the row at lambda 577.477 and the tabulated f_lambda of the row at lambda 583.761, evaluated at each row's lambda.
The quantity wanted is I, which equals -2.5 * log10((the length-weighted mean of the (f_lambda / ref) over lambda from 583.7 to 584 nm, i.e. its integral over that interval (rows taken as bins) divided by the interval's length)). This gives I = 0.00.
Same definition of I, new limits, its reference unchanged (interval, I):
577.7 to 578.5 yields -0.01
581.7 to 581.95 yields 0.12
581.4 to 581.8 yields 0.11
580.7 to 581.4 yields -0.03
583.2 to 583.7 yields 0.00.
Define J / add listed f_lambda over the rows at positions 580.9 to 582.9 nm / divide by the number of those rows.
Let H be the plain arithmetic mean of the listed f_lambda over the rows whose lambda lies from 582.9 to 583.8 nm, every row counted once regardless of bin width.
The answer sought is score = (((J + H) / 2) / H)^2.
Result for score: 0.93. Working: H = 12.1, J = 11.2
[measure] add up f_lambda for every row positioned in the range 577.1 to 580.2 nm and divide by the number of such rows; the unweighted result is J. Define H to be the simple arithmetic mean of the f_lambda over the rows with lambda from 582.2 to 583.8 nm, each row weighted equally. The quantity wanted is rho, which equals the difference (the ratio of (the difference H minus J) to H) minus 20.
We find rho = -20.0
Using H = 11.8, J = 12.3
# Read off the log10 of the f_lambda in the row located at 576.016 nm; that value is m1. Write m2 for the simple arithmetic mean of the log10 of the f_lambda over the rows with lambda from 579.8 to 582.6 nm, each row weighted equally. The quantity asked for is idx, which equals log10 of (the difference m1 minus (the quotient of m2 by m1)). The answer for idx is -1.33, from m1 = 1.06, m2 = 1.081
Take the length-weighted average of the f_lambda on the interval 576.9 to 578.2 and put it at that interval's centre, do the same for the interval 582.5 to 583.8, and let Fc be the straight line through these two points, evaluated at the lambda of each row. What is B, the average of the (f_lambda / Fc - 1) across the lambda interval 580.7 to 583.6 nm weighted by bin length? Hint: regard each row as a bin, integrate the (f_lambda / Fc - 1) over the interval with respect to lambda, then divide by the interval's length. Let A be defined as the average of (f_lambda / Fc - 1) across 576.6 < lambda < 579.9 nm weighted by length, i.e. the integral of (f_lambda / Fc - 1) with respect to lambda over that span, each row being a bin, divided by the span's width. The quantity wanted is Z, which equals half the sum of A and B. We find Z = 0.003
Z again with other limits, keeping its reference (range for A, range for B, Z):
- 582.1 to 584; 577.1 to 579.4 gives 0.005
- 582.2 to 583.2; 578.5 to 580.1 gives 0.024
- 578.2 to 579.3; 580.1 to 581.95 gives 0.041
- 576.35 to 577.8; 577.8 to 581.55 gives 0.026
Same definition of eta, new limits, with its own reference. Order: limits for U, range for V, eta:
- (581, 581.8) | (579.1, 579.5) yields 0.119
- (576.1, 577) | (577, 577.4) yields 0.060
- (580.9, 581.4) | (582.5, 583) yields 0.056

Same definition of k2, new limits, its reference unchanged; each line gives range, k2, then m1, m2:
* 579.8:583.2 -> -2.22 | 1.07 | 0.079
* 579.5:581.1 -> -2.38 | 1.17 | 0.036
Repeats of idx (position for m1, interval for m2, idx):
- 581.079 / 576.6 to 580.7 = -1.45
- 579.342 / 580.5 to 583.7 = -0.83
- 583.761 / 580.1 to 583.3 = -1.01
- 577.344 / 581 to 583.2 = -1.04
